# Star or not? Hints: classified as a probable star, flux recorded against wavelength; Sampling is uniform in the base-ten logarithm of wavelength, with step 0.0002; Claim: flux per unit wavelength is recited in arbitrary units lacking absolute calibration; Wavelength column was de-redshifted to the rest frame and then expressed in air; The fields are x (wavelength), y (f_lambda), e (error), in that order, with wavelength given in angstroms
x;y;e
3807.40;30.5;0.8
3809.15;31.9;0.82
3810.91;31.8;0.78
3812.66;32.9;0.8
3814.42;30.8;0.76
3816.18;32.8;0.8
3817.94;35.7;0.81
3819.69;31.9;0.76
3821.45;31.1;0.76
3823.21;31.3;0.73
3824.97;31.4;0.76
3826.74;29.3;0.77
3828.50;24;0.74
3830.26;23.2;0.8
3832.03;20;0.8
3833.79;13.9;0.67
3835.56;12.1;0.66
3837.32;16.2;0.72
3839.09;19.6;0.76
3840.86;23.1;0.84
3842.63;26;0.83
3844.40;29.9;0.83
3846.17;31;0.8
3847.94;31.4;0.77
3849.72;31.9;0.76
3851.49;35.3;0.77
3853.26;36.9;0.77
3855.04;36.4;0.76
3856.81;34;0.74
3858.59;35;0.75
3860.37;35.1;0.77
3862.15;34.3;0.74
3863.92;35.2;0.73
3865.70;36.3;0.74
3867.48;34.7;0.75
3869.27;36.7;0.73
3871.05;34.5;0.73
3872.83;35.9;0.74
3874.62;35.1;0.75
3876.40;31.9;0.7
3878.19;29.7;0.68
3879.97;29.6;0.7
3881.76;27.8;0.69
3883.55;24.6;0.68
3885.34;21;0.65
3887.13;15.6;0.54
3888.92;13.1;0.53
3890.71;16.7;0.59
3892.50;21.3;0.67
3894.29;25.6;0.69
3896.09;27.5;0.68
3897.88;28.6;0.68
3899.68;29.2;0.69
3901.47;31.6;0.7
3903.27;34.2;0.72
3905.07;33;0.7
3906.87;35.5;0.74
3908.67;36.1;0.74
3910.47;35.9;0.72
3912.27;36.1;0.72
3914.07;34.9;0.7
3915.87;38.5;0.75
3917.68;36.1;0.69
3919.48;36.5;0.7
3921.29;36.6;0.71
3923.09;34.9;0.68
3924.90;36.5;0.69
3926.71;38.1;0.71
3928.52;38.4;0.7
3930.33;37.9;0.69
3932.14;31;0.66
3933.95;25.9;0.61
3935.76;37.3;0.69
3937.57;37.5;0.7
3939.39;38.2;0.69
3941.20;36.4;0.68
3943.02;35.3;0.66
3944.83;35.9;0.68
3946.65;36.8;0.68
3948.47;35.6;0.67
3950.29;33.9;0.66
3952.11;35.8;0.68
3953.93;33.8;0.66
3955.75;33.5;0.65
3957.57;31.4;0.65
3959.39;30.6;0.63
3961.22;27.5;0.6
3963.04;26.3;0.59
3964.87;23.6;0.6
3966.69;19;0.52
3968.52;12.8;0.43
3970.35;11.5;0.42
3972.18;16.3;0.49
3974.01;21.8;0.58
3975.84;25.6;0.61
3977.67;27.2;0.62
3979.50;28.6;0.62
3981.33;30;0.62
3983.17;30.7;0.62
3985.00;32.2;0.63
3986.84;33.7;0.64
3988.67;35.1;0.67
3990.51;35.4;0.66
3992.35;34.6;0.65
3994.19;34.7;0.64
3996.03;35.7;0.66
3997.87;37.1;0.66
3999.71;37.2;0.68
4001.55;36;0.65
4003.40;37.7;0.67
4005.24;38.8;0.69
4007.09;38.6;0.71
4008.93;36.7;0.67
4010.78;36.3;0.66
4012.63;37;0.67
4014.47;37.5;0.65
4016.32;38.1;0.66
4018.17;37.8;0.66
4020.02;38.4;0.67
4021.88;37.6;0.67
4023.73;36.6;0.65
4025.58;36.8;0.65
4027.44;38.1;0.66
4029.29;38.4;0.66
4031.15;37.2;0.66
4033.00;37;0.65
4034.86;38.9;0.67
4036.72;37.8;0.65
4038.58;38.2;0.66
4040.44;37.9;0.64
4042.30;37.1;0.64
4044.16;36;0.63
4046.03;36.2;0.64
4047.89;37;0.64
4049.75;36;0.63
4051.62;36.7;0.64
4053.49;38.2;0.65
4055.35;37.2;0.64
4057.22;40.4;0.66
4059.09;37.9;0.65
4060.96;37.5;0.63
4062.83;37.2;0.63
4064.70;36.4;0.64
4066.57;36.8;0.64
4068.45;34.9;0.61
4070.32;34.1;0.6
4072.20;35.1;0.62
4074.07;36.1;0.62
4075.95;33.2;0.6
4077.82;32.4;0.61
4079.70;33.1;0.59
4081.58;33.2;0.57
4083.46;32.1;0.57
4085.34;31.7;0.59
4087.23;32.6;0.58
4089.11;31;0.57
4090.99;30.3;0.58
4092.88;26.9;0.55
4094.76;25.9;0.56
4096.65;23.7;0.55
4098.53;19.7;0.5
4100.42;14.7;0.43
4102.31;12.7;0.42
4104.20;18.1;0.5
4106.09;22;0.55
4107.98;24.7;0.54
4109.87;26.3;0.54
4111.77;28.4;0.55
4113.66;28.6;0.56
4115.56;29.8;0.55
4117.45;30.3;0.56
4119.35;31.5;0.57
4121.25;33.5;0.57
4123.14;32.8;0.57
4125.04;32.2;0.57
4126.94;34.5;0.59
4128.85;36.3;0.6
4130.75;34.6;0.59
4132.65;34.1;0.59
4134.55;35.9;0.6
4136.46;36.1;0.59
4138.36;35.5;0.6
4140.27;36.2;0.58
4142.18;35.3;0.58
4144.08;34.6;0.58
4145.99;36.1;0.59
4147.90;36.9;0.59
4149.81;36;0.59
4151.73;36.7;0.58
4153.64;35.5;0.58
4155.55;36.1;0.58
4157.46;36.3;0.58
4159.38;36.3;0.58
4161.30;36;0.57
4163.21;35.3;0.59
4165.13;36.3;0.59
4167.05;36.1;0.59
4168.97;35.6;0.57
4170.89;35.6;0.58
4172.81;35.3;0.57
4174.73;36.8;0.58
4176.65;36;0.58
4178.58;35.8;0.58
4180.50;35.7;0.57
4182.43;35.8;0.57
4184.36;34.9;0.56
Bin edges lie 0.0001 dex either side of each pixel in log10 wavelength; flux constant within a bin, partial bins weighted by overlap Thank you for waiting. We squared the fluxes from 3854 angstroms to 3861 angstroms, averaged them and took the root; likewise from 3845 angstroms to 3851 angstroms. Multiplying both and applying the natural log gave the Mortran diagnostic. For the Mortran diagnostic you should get 7.01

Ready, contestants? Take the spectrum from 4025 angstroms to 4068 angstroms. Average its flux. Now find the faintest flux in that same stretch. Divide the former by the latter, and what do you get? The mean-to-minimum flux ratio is 1.04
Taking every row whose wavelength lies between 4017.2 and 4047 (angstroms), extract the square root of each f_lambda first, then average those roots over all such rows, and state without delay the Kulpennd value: 6.1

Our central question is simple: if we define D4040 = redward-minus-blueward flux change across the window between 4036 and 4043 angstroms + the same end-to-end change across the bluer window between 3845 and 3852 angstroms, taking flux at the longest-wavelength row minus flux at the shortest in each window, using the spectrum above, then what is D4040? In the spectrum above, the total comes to 3.6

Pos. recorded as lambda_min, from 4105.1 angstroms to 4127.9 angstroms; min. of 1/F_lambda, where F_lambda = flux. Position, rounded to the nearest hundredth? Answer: 4126.94 angstroms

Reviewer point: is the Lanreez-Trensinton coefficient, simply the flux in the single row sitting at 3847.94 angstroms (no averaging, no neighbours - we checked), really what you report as 31.4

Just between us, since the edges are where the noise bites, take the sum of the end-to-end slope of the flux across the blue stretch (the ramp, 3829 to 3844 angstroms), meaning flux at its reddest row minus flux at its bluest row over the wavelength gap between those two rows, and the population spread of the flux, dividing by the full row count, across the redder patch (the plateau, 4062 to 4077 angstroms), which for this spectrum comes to 2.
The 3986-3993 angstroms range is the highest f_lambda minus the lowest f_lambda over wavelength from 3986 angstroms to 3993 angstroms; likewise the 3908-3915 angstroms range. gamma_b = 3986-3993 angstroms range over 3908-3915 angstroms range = 1.42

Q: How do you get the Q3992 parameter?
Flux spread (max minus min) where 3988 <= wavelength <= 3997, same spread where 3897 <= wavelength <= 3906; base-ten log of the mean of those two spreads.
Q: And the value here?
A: 0.53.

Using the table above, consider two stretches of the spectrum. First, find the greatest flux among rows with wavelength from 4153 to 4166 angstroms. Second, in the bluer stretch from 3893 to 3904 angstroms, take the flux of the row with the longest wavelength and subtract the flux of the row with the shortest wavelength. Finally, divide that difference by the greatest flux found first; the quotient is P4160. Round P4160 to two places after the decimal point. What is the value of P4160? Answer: 0.24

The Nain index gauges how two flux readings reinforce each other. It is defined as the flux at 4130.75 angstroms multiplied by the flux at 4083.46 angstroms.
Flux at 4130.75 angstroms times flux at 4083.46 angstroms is 1111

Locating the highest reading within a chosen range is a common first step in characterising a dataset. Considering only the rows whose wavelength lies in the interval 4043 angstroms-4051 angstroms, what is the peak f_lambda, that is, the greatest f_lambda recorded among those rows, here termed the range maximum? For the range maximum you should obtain 37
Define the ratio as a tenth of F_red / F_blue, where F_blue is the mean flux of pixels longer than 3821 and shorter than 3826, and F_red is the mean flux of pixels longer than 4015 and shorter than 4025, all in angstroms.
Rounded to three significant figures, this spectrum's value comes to 0.121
